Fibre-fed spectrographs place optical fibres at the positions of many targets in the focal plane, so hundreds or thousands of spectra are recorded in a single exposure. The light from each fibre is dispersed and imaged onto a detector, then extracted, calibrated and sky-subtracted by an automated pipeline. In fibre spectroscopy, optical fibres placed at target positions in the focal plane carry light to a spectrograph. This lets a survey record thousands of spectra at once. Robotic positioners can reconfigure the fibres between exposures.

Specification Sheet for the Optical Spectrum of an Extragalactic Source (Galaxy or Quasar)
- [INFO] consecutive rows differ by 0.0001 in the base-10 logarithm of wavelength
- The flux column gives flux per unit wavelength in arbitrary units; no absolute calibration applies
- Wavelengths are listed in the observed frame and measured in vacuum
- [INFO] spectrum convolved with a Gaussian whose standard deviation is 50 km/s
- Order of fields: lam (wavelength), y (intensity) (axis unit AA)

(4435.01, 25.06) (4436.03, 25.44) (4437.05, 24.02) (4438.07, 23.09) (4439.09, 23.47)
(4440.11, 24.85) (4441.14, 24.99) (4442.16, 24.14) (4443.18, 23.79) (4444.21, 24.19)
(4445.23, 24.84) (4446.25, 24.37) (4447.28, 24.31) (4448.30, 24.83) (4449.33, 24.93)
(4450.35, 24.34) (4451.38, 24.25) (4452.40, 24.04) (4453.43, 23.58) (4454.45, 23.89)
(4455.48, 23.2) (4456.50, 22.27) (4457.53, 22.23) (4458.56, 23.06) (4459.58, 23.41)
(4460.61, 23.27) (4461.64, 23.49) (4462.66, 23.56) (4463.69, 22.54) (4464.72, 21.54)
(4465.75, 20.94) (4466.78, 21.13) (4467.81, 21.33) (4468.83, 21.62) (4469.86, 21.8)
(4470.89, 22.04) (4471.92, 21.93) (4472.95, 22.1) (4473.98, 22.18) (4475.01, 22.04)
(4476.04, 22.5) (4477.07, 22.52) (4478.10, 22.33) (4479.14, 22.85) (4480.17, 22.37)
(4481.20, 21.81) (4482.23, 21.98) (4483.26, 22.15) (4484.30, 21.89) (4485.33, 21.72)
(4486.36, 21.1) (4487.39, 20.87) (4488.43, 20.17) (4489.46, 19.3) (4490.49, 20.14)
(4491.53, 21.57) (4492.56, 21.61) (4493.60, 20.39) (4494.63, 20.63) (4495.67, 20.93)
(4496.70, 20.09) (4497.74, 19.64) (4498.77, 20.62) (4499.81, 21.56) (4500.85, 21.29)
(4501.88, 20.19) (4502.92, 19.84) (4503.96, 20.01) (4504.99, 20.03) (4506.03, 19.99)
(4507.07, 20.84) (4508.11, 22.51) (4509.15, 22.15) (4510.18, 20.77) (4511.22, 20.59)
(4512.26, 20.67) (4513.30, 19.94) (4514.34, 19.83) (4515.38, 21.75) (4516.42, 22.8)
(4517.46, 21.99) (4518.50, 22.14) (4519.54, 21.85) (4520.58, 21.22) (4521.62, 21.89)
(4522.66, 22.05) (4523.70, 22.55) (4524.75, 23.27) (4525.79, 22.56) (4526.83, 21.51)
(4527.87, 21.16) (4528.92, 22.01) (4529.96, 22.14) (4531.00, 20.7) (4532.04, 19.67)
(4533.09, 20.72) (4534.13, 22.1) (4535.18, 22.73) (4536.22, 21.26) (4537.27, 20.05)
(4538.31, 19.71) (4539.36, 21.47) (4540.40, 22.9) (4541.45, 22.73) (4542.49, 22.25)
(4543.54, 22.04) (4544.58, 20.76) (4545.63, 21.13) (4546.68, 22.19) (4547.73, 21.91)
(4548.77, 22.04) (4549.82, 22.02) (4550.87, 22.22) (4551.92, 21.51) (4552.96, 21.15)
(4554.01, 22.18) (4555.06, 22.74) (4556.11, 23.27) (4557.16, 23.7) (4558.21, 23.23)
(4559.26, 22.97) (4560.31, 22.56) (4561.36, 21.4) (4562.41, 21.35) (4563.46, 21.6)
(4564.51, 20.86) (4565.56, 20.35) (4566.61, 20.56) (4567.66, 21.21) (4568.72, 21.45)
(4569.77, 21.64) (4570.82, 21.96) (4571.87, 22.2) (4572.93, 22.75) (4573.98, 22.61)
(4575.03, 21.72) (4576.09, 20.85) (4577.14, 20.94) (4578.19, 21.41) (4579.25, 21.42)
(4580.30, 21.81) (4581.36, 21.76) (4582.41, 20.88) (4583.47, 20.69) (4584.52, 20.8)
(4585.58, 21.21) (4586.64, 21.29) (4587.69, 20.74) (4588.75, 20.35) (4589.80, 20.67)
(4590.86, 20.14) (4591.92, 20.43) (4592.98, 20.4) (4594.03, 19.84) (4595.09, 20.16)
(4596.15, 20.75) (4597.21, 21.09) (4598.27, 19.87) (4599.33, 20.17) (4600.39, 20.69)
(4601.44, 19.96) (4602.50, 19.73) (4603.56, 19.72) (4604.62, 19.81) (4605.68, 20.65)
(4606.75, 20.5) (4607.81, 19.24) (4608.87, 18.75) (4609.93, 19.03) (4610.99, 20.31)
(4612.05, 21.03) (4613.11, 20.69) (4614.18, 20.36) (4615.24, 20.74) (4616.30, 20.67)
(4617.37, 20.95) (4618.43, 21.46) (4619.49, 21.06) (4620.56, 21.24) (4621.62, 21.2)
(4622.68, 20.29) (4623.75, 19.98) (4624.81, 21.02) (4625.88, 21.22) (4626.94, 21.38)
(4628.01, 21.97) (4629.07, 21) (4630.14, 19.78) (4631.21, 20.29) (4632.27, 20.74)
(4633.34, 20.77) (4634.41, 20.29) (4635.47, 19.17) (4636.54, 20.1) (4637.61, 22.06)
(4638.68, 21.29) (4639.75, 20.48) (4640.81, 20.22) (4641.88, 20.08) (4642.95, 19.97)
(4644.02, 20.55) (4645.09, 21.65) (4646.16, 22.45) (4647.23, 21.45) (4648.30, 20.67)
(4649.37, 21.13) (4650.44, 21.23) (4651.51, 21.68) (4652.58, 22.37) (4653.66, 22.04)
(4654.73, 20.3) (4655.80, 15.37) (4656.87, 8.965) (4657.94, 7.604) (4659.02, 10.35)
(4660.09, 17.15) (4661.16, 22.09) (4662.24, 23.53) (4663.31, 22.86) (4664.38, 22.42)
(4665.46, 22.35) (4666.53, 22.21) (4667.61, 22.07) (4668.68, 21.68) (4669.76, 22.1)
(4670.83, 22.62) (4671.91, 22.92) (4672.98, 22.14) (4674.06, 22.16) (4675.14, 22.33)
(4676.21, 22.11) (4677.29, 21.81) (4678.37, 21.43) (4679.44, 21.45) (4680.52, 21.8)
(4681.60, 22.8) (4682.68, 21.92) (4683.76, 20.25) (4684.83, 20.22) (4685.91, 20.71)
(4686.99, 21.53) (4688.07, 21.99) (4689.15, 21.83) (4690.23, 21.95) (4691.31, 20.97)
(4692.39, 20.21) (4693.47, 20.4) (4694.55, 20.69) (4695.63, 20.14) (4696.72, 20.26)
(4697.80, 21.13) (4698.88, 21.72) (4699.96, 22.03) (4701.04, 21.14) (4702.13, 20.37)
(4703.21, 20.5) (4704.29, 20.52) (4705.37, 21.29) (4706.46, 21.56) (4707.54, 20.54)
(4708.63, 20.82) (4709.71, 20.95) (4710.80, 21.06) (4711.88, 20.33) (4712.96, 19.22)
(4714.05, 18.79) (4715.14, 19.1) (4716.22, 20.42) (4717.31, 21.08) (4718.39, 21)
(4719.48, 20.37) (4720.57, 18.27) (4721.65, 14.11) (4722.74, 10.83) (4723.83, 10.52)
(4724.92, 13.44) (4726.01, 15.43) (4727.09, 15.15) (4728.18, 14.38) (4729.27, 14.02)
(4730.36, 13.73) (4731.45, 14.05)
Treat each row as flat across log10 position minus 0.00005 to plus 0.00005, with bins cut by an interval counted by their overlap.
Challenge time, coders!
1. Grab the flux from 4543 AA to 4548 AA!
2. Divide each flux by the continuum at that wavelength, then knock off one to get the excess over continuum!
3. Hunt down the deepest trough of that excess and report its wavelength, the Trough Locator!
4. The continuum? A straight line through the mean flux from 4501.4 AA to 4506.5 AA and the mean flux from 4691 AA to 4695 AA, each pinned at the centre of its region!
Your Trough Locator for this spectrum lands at 4544.58 AA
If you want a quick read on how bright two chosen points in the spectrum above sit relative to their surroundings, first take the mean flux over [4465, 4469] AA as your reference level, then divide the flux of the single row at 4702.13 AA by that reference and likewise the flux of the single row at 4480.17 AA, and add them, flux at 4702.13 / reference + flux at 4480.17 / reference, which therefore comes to 2.01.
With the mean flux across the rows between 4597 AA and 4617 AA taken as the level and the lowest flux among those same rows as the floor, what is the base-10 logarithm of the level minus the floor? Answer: 0.15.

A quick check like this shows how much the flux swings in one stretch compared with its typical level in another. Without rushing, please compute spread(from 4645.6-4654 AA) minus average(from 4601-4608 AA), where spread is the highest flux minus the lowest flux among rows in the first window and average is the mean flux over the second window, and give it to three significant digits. -18.2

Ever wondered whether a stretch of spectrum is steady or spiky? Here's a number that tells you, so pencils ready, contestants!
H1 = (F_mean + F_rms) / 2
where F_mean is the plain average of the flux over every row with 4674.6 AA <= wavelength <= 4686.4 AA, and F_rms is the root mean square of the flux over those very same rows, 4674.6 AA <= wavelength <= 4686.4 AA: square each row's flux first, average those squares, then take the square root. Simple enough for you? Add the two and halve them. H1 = 21.5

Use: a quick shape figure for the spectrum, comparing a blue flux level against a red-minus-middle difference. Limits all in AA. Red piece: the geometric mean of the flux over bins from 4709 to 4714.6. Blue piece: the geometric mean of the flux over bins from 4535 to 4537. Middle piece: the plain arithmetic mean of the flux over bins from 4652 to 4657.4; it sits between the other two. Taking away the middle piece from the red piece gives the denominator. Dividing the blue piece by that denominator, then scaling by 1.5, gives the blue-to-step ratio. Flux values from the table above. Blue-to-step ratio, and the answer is 15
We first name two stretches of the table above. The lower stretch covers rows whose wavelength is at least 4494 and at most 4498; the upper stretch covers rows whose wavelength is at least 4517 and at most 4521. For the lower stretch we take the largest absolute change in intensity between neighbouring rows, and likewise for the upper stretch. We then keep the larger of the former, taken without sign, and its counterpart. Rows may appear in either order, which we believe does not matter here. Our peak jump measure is 0.8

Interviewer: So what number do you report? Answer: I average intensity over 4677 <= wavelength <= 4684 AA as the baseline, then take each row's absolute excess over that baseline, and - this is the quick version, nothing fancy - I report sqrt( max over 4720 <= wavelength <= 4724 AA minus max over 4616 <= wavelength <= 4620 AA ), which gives 3.2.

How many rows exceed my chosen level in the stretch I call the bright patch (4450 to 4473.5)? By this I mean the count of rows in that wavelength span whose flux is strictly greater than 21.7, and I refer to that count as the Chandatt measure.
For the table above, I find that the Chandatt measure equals 18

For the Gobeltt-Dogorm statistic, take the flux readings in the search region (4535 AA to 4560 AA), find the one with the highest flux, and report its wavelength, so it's 4557.16 AA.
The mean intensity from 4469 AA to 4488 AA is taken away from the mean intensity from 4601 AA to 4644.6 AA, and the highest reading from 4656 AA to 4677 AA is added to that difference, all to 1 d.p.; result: 22.0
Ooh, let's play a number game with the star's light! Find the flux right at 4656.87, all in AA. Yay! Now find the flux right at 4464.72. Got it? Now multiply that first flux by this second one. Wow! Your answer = 193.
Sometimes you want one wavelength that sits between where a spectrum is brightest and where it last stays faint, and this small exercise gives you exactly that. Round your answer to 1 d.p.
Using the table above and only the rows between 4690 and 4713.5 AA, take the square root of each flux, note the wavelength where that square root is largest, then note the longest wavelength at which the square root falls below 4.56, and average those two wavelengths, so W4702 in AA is 4706.5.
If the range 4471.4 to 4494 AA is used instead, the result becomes 4486.4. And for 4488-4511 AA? 4509.1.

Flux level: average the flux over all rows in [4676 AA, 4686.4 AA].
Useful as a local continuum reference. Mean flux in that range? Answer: 21.4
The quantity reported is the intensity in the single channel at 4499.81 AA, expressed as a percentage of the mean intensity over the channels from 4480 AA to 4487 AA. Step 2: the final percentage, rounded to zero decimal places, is 99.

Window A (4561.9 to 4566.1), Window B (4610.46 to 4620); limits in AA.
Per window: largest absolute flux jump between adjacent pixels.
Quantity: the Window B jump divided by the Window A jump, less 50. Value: -49.0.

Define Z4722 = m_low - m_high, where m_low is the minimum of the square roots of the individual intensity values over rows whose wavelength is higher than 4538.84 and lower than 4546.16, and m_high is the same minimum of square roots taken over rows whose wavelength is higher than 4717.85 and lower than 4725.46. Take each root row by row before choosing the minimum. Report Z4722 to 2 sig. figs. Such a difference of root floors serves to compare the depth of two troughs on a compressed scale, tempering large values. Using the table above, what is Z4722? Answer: 1.3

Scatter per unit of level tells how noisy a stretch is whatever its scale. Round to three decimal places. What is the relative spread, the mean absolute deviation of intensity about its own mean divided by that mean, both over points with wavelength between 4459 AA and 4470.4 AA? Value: 0.041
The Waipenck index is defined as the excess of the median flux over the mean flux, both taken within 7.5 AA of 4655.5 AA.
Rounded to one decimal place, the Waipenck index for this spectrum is 2.7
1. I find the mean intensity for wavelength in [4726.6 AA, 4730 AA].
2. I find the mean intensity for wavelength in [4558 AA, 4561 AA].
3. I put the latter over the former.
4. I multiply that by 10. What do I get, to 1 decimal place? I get 15.8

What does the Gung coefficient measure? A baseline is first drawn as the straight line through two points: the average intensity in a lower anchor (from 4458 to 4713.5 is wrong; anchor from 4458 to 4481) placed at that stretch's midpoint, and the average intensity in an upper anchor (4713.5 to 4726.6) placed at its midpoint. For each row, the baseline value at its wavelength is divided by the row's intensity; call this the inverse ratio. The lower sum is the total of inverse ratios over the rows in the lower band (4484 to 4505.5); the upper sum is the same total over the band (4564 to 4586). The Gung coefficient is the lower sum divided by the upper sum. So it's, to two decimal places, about 1.12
